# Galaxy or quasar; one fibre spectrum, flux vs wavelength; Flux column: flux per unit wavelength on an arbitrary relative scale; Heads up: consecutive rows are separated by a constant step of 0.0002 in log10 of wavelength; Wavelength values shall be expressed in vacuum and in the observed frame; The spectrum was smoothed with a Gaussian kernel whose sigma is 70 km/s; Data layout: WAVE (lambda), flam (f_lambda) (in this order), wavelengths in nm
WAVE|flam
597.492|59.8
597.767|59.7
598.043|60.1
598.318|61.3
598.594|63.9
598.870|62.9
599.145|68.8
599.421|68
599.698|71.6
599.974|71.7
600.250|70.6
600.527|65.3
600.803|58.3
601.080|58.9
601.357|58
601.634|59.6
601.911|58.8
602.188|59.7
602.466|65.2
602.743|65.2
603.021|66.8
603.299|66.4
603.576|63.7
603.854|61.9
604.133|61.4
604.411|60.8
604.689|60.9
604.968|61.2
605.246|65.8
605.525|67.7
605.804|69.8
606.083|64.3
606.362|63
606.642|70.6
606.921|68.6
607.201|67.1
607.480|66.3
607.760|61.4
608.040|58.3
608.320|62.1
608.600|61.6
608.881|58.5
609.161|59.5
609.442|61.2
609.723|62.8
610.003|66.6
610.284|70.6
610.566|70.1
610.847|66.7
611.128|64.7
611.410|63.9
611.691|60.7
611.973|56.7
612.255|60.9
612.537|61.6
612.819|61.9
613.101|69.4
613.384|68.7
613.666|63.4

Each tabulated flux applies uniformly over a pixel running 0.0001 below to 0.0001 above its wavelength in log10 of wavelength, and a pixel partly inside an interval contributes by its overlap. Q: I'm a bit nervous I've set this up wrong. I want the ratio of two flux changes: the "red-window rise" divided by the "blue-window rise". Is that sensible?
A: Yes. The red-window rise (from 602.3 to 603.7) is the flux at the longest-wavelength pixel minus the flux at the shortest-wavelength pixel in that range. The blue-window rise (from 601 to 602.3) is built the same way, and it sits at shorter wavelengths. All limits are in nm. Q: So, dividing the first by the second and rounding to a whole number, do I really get -2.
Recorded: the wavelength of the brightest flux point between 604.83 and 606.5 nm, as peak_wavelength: 605.804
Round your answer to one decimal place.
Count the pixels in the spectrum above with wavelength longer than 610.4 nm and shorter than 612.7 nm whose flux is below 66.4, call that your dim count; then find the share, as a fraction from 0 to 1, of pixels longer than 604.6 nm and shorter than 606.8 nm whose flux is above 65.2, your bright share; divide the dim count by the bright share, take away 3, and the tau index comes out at 9.0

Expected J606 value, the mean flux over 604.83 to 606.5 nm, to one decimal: 65.3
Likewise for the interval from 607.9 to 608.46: 60.2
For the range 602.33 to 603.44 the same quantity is 65.9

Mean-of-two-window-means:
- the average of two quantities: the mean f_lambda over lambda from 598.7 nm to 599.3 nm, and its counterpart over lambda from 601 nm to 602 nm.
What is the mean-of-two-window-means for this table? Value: 62.3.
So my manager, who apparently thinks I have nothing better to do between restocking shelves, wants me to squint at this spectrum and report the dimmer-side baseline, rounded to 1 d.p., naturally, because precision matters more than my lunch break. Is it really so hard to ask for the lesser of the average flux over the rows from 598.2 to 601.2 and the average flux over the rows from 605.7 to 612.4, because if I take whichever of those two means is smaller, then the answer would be 64.0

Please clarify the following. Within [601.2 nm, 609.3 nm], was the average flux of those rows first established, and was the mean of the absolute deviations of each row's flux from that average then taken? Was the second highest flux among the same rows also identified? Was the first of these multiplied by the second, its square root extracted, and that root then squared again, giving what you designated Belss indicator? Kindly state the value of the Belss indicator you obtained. 218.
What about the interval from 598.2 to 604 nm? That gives 262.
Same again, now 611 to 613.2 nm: 171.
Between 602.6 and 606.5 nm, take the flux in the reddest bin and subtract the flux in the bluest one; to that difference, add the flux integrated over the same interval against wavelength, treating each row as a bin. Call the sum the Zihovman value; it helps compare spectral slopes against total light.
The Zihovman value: 248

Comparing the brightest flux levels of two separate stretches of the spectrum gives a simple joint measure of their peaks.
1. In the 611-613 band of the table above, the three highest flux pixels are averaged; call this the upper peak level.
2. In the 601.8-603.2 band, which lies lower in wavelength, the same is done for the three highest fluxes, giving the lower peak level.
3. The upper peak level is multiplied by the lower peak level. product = 4174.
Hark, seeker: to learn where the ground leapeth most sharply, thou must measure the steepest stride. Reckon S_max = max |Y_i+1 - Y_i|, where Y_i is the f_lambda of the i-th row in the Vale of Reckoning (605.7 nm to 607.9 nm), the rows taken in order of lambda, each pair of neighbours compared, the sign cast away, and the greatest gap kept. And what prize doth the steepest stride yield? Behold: 7.60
